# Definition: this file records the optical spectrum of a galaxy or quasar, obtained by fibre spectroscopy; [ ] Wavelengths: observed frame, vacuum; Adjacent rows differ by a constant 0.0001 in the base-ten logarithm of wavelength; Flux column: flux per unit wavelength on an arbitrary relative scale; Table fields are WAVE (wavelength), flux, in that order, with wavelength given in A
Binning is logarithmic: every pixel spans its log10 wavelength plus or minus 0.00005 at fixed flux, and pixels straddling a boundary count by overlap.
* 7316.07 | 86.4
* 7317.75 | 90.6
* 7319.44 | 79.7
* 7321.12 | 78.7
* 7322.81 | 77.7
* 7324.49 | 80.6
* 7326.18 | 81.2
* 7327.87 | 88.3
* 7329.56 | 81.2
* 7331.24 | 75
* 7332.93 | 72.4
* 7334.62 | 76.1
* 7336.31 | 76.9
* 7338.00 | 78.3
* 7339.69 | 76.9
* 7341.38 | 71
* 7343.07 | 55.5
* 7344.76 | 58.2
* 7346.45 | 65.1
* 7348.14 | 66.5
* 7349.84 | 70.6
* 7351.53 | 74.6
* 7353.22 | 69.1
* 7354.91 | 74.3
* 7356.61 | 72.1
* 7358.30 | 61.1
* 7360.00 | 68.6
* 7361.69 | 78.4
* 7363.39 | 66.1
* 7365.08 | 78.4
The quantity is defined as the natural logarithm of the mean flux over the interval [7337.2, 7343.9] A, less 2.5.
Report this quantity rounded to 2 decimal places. 1.75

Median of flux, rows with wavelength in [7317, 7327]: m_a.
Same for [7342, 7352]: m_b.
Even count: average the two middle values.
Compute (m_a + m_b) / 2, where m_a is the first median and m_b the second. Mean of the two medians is 73.0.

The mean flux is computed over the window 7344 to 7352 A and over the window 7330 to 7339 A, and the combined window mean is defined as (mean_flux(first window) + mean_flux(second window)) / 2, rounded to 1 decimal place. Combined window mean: 71.4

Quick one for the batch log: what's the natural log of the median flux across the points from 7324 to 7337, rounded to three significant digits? 4.37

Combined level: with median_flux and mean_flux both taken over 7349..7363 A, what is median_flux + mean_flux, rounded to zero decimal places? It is 142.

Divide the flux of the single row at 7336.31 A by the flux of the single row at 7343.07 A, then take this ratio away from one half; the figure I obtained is -0.89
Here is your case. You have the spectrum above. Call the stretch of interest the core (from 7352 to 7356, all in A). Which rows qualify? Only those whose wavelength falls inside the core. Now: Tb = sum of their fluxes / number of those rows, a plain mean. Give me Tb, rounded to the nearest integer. 72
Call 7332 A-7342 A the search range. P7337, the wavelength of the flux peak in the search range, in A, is 7338.00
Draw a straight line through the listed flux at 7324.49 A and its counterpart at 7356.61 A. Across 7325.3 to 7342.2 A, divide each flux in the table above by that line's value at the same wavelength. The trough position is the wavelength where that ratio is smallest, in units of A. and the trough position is 7332.93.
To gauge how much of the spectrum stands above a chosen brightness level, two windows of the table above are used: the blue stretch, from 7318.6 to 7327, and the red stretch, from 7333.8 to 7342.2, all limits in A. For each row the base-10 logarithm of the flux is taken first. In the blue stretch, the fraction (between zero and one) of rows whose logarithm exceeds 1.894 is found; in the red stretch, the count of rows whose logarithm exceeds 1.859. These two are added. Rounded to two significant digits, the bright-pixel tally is 4.8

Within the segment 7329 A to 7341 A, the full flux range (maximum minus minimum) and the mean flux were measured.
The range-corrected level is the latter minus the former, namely 68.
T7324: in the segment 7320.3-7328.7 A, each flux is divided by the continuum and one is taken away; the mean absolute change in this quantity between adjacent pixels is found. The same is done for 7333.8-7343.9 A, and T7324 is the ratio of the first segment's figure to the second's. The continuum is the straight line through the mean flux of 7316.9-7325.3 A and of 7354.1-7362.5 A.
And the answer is 0.61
